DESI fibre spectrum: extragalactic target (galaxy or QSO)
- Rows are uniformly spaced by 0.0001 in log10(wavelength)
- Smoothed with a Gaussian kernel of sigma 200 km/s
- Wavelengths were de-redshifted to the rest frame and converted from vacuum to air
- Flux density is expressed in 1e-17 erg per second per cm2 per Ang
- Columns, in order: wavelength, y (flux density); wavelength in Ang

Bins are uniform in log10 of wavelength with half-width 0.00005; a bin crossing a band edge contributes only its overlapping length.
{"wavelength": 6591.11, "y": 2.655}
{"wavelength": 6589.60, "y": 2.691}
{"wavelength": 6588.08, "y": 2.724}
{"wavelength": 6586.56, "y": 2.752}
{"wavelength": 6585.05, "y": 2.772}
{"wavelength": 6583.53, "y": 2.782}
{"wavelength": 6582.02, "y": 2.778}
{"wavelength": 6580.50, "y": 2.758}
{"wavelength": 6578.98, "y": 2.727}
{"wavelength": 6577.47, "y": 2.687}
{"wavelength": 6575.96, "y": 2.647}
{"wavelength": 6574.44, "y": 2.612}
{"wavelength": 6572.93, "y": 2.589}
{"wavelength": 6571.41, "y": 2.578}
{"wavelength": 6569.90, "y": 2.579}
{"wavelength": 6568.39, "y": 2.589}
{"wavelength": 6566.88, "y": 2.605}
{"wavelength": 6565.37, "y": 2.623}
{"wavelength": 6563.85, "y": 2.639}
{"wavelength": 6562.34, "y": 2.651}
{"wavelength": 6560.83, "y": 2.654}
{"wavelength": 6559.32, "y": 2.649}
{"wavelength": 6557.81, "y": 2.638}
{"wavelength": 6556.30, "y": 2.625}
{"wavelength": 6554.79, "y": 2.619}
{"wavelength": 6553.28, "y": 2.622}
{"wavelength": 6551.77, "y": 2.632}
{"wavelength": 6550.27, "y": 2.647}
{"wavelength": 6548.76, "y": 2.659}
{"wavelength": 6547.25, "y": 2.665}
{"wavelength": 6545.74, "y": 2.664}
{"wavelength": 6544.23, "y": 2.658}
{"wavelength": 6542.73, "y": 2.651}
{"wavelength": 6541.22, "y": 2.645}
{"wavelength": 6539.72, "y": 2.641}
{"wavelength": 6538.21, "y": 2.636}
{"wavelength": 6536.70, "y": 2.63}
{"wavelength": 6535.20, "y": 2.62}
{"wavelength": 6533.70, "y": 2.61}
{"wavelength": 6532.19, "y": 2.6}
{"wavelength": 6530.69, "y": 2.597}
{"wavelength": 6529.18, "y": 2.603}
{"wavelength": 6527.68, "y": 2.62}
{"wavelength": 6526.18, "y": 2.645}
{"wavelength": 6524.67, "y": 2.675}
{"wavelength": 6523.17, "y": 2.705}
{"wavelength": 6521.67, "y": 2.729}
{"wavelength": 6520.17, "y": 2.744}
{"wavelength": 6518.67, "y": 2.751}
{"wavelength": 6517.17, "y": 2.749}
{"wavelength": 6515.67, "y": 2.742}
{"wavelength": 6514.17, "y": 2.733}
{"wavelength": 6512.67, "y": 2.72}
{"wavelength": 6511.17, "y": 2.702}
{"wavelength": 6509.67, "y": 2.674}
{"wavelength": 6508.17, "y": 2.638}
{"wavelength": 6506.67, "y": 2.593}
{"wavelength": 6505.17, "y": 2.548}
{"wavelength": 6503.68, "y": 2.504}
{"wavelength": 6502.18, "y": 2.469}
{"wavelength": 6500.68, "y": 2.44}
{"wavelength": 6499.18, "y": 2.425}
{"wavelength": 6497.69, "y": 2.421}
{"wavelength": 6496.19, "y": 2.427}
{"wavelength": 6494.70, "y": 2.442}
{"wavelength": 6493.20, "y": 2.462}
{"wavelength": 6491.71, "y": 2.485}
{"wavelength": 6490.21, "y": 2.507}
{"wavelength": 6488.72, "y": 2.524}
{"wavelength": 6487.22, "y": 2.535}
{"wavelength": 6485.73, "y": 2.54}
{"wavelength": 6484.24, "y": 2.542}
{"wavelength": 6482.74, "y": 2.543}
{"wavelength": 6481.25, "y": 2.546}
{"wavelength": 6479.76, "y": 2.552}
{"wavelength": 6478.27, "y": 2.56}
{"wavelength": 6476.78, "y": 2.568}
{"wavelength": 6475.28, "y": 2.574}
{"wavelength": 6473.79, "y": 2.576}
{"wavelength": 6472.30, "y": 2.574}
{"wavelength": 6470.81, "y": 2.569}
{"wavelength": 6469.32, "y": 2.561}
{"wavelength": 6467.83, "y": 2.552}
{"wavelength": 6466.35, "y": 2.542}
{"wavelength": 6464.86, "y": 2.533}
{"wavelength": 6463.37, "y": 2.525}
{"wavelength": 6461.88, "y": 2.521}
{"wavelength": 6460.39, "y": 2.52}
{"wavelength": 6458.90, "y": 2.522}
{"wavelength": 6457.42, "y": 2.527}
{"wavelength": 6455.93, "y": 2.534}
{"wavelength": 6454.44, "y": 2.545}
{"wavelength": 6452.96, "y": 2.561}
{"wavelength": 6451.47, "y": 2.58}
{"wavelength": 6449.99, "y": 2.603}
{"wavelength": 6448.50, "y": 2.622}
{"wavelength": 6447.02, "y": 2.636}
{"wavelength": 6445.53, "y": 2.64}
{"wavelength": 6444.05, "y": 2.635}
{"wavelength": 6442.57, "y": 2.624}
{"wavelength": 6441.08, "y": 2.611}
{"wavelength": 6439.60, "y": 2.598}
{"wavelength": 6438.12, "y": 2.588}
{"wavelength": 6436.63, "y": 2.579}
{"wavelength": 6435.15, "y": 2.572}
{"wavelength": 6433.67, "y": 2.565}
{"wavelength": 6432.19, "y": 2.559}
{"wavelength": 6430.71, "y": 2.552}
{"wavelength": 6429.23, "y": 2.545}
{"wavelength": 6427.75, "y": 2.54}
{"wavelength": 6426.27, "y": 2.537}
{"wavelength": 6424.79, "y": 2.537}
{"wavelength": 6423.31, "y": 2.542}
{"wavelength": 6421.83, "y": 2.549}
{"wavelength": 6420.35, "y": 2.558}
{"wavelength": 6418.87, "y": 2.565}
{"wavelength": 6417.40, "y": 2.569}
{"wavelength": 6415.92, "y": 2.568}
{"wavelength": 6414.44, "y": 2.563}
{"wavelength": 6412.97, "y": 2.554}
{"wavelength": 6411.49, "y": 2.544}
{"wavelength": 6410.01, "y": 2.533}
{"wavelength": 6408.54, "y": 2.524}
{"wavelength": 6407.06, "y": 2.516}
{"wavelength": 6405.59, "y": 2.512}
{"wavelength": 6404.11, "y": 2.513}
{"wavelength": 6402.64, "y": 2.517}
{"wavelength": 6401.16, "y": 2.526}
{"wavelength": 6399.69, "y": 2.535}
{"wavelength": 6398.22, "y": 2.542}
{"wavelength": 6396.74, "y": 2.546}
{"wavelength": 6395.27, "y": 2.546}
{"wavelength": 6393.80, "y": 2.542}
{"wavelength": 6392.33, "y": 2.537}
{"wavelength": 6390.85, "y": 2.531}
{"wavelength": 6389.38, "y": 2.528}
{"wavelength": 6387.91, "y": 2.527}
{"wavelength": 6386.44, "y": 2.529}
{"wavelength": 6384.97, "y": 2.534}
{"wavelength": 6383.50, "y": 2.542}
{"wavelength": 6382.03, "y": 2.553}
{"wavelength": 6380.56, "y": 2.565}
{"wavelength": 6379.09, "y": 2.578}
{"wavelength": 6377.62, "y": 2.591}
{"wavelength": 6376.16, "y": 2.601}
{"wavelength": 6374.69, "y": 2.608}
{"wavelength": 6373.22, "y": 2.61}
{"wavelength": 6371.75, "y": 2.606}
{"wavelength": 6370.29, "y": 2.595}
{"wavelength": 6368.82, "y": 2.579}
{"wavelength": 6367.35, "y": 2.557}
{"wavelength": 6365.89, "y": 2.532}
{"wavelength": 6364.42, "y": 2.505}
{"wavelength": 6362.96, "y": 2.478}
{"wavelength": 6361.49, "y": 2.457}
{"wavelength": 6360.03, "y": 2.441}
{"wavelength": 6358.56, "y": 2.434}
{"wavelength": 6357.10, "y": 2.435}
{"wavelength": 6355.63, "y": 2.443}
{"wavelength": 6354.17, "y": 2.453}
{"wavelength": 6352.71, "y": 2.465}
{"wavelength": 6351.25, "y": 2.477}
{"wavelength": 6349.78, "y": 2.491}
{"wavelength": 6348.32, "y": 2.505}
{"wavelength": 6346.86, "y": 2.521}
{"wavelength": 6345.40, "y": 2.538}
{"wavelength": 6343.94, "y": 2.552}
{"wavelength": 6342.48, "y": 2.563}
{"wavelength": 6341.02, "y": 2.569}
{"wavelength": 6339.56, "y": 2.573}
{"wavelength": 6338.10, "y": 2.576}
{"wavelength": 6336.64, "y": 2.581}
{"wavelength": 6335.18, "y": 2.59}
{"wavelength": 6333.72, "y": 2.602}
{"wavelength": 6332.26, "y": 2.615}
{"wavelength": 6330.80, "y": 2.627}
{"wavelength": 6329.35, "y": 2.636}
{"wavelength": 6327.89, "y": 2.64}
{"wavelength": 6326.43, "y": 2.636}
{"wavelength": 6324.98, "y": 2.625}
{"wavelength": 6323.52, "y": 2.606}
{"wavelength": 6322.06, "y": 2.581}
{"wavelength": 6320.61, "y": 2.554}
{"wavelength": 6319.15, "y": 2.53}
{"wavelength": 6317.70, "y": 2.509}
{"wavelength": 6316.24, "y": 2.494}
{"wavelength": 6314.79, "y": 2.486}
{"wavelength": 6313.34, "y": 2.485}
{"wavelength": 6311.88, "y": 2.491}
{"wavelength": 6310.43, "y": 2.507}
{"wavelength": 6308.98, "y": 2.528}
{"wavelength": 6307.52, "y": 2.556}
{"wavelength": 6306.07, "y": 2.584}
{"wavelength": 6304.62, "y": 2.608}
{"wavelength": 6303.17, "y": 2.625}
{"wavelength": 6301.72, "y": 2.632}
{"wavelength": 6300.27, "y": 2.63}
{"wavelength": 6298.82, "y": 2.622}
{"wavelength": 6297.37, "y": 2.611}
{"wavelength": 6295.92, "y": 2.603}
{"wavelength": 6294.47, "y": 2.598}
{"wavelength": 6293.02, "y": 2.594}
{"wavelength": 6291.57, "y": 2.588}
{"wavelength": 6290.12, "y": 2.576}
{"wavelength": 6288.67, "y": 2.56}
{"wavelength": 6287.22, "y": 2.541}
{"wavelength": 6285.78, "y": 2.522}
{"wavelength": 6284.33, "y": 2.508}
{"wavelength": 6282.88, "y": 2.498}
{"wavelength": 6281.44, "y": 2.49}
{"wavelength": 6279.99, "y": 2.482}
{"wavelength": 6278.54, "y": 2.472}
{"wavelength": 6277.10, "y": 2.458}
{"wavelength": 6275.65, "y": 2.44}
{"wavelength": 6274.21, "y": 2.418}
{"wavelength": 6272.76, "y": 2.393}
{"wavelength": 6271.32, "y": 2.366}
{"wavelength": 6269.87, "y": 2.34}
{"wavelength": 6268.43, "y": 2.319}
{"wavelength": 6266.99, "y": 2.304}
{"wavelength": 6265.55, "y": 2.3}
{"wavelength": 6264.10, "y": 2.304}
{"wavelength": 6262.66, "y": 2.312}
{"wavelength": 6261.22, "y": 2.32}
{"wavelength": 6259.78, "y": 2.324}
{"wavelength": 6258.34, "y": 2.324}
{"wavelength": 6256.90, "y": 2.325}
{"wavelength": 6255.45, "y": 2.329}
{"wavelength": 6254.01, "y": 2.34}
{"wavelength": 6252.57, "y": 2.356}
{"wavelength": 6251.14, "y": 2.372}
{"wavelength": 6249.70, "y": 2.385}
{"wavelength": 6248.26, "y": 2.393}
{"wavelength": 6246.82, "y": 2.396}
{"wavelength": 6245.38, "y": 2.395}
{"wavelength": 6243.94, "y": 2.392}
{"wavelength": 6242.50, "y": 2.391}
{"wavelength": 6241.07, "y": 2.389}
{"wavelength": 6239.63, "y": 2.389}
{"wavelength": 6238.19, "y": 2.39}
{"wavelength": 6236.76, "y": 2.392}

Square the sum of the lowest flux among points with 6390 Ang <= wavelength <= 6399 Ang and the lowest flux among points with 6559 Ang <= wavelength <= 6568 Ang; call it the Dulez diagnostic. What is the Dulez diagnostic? 26.4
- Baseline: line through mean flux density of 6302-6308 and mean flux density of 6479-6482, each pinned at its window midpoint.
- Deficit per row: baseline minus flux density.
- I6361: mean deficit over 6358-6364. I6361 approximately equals 0.13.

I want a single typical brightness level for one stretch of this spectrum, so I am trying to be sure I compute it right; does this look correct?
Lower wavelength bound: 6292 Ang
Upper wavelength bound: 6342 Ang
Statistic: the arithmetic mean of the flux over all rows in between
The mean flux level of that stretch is 2.58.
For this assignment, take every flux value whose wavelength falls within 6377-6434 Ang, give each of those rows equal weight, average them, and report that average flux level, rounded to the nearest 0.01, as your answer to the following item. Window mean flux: 2.54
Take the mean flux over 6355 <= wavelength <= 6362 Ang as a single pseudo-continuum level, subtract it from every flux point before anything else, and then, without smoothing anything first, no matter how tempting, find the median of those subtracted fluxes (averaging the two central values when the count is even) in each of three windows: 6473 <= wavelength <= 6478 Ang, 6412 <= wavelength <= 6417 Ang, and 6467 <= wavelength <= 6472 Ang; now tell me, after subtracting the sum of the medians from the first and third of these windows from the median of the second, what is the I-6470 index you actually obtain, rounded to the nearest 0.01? -0.13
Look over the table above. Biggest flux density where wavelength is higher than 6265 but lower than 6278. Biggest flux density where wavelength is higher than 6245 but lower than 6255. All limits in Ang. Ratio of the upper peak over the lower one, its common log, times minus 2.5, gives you -0.03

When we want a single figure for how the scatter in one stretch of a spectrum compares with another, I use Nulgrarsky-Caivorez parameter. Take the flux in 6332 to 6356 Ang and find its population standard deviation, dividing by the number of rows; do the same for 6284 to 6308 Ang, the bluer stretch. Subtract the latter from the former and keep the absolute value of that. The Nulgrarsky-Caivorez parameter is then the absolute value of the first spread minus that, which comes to 0.036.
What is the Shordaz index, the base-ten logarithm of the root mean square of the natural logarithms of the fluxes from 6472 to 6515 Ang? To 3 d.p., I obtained -0.029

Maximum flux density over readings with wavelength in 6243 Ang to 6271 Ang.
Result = 2.396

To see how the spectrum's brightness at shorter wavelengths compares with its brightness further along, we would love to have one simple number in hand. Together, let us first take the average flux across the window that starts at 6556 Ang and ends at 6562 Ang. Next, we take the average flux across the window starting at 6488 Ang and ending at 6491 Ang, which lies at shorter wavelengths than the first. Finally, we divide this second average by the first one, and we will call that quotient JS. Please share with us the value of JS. 0.95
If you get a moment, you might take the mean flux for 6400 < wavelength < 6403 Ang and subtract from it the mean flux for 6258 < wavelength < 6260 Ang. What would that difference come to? 0.20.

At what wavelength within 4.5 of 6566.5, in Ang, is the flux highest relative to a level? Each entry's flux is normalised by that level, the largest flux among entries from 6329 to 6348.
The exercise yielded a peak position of 6562.34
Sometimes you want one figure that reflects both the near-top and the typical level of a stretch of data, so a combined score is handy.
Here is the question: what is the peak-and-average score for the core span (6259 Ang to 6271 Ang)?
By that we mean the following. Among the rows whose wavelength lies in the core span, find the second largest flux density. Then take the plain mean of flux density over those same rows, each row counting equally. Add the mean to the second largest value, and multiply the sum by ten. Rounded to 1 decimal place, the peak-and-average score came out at 46.4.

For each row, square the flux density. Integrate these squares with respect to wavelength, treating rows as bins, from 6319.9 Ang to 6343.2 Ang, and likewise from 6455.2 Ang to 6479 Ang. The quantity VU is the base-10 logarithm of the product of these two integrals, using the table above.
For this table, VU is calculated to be 4.39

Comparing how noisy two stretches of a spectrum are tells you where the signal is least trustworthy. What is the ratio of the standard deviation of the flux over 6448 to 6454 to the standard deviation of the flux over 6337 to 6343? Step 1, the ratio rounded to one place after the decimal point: 4.7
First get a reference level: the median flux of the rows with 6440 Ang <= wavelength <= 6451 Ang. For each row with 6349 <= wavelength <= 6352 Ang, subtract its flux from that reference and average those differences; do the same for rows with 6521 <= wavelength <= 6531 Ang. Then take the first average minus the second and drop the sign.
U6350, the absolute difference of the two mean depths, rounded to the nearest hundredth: 0.17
